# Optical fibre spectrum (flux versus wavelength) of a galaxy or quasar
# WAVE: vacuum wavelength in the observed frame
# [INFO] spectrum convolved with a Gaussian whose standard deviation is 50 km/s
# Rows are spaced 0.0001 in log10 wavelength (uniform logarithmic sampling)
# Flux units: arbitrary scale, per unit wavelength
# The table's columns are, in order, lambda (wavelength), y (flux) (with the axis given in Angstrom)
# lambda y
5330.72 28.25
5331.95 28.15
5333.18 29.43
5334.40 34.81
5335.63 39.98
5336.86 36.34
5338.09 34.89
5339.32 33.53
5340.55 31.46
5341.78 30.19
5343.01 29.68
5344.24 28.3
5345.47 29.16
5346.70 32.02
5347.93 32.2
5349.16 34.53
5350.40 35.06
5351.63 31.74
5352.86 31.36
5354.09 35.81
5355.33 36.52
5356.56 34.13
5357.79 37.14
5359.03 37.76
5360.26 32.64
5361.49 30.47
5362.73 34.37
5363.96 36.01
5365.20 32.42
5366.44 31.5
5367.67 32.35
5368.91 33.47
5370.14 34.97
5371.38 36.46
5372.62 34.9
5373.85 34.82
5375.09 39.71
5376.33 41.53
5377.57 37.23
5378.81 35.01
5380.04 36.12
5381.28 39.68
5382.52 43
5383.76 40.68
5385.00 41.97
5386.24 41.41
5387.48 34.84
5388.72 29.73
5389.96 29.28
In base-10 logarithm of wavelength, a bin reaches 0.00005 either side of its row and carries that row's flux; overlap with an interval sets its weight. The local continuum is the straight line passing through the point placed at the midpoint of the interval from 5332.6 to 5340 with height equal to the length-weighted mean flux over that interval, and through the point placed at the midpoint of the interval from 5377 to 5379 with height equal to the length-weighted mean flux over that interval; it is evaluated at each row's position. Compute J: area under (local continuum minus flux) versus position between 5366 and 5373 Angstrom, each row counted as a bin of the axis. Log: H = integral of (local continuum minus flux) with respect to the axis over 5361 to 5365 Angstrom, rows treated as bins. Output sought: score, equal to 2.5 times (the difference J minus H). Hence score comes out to 14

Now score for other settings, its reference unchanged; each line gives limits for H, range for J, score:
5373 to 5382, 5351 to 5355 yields 54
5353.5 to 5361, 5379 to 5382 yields -9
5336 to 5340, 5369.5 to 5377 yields -14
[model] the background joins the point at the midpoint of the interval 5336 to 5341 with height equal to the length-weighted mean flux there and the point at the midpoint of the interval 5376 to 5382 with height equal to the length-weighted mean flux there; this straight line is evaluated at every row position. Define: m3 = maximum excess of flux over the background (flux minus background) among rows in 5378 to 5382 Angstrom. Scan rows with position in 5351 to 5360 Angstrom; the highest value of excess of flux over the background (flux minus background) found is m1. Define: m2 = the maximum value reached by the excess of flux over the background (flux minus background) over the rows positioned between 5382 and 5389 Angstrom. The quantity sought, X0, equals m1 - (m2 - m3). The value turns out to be -1.6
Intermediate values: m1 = 2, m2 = 5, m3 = 2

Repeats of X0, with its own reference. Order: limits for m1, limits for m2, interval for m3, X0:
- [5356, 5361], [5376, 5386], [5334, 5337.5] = 2.6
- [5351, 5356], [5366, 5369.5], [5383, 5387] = 7.8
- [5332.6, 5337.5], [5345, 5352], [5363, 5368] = 5.6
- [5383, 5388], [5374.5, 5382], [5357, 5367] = 1.3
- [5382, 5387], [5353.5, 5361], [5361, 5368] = 2.7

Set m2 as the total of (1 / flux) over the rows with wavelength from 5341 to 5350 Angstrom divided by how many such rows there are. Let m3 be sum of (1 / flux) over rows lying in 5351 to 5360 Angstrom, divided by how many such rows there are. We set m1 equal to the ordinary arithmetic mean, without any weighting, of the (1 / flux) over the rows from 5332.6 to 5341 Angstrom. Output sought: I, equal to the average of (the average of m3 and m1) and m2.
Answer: 0.0308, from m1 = 0.0294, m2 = 0.033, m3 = 0.0288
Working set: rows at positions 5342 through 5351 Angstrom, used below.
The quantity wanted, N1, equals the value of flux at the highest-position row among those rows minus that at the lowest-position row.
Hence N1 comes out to 5.4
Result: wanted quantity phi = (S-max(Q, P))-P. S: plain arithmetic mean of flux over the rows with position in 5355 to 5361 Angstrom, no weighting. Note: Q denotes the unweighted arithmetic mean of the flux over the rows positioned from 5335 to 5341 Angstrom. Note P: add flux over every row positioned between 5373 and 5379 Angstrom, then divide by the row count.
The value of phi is -40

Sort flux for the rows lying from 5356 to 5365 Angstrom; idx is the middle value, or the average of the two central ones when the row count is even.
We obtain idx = 34.4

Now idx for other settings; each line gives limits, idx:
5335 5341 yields 34.9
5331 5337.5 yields 34.8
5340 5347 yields 29.9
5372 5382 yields 36.7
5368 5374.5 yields 34.9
